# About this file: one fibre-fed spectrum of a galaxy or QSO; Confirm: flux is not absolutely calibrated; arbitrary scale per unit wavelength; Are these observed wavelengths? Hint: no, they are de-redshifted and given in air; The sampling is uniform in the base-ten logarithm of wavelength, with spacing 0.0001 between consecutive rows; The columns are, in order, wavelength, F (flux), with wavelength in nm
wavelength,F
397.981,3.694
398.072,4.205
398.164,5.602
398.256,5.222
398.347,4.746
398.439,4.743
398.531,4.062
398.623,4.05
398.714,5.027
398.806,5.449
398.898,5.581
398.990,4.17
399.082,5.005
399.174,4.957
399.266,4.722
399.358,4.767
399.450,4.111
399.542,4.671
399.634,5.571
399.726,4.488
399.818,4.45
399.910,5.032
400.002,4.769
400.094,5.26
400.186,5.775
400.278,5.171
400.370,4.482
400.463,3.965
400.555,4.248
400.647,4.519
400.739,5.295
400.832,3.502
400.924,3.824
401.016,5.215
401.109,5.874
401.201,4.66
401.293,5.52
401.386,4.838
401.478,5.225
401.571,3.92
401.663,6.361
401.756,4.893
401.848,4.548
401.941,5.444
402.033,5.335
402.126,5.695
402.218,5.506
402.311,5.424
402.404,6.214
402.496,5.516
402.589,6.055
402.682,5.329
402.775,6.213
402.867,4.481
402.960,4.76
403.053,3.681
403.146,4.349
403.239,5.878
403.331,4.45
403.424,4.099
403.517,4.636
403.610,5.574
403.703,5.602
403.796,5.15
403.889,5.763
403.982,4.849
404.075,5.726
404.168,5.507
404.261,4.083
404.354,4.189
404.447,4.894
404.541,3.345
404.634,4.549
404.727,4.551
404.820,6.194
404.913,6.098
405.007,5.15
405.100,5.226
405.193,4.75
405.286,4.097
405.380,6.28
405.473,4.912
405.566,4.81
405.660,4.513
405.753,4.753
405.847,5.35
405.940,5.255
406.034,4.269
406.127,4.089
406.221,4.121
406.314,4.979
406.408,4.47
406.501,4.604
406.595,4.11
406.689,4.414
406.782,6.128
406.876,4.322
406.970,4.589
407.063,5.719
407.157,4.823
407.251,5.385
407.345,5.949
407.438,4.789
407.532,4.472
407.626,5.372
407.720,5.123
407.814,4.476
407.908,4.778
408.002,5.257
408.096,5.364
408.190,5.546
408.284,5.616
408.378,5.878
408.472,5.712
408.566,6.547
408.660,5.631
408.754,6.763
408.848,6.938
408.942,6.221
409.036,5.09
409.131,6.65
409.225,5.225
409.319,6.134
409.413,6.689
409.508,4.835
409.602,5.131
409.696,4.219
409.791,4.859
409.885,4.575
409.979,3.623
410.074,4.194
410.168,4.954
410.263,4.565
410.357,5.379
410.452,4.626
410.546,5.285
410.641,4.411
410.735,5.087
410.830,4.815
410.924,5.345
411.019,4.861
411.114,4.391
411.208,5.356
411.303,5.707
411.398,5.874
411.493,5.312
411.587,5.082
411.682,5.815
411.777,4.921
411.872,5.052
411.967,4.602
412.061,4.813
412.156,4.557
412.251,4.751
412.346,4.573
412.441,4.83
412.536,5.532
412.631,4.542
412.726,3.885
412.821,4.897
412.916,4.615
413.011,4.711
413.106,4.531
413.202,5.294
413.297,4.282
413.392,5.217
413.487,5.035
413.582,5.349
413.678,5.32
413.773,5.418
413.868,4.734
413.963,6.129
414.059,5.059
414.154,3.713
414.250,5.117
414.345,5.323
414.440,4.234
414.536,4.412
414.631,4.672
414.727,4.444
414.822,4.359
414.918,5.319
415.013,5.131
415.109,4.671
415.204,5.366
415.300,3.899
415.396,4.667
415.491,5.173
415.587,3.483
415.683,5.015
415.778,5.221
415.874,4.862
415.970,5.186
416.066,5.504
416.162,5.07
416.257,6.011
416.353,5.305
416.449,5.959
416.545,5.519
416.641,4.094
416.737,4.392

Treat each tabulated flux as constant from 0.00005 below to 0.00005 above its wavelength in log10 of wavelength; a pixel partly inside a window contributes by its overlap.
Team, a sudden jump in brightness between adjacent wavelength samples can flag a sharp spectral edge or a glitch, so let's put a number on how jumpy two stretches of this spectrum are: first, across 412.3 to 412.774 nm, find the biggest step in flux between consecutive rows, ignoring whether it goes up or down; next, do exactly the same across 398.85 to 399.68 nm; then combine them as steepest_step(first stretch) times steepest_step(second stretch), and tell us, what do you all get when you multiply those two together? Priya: 1.40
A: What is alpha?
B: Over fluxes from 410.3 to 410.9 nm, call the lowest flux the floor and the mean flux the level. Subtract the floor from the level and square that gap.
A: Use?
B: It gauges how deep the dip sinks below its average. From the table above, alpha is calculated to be 0.3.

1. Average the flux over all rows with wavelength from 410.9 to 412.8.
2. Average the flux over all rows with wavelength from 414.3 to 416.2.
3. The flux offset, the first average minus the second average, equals 0.2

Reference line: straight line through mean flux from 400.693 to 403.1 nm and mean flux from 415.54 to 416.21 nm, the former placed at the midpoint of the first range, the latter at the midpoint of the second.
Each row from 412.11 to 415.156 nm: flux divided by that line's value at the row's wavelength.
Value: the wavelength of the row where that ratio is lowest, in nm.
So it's 414.154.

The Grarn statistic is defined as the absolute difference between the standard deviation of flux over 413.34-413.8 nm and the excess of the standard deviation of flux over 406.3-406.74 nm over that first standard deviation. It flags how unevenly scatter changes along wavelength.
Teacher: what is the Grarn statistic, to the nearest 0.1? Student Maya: 0.0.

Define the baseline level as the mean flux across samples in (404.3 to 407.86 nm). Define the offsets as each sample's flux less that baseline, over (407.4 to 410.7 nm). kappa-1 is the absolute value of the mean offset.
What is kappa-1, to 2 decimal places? 0.41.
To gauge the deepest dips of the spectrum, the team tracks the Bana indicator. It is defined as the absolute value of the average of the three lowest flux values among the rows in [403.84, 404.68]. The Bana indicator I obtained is 3.87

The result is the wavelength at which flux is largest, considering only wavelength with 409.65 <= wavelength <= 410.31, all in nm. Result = 410.168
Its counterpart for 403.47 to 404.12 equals 403.889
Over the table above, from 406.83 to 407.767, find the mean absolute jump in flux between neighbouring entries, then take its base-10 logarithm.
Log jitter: -0.173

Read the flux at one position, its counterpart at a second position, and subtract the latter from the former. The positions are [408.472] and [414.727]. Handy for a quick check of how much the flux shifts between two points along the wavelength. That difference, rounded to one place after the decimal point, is 1.3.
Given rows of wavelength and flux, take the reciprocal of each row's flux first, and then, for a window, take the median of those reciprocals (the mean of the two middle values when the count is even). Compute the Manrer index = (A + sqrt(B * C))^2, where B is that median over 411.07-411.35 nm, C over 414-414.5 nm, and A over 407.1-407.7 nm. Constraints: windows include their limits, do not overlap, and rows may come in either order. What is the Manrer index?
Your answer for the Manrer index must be 0.151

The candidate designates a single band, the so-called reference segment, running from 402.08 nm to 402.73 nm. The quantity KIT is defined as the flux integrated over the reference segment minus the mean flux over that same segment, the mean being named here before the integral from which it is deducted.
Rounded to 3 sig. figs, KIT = -1.99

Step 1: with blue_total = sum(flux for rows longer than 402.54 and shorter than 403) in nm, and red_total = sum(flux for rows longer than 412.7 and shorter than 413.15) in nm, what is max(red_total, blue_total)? 26.8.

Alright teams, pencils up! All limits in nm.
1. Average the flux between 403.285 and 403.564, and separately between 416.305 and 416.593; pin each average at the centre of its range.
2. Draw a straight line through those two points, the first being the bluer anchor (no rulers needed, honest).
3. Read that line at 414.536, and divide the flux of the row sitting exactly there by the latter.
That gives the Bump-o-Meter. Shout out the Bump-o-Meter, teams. 0.81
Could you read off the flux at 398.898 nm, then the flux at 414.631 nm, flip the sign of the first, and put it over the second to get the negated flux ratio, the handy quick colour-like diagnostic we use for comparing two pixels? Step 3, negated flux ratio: -1.19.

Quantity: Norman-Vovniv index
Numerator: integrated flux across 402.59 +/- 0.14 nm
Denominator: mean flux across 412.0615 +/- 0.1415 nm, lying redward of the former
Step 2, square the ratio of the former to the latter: 0.11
